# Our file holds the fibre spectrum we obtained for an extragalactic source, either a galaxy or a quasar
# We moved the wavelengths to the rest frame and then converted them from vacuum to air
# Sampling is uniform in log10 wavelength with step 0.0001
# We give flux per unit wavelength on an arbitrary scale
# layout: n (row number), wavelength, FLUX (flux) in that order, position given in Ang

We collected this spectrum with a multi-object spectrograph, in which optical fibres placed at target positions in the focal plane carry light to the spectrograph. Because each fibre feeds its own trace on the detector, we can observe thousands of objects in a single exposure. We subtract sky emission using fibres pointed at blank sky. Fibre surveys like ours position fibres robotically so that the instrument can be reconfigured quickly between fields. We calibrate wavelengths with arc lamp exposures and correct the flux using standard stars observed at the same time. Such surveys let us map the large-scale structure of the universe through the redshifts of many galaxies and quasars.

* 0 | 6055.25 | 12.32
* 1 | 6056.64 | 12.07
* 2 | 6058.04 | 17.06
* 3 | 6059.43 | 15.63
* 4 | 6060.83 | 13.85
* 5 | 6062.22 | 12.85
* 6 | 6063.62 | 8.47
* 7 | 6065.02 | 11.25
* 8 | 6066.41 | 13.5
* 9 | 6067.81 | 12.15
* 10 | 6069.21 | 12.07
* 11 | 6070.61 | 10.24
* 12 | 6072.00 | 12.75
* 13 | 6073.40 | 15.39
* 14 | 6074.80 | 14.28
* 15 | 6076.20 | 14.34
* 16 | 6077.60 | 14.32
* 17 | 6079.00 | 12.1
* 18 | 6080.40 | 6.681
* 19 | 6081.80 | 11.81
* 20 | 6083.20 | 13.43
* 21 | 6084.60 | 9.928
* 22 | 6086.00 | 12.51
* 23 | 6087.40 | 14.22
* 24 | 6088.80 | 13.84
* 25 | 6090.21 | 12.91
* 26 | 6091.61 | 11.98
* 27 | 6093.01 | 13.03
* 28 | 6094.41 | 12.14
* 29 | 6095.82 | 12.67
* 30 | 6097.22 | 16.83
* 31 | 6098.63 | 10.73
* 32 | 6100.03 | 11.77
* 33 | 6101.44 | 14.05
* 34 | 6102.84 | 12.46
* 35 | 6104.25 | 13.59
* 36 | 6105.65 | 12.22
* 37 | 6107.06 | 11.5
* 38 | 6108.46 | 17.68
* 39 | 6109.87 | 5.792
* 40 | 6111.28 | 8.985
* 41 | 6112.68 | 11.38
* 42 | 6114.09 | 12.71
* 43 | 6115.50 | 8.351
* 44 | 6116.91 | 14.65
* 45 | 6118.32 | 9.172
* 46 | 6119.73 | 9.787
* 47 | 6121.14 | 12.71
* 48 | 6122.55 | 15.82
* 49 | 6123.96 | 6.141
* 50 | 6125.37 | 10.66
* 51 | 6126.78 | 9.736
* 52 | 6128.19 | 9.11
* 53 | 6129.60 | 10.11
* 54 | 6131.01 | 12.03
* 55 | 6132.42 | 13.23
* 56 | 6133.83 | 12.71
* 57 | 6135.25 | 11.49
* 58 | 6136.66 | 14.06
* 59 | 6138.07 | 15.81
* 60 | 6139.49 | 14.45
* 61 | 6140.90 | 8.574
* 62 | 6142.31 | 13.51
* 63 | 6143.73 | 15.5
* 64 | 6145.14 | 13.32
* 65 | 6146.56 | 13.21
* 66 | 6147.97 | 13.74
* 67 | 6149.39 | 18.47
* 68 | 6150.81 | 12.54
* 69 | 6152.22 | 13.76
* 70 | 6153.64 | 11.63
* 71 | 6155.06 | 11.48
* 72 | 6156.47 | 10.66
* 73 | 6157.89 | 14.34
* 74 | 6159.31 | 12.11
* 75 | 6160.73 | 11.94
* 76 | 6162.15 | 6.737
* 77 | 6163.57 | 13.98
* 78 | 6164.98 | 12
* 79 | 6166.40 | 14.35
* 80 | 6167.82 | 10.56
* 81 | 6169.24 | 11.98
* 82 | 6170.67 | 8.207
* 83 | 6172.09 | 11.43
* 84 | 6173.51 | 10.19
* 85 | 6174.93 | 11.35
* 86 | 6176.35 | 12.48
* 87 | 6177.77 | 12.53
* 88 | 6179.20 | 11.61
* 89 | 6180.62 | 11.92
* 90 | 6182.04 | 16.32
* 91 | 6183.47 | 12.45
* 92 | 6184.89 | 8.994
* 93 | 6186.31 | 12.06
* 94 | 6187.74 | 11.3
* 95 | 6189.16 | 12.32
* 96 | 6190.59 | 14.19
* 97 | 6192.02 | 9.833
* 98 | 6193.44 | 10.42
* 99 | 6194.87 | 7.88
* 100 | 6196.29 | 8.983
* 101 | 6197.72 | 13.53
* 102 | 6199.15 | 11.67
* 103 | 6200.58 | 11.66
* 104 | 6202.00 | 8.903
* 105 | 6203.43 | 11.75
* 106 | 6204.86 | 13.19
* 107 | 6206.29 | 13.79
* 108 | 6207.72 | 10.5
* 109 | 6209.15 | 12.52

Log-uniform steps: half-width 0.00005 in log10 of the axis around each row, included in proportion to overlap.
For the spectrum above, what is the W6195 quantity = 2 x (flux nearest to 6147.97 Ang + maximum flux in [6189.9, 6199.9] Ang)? 56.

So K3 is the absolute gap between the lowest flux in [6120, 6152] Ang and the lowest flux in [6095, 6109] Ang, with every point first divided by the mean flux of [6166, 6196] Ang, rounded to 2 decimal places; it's 0.40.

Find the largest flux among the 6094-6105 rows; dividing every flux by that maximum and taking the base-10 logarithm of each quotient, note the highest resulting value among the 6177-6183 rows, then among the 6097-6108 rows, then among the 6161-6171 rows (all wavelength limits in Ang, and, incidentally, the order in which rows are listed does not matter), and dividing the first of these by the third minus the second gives 0.2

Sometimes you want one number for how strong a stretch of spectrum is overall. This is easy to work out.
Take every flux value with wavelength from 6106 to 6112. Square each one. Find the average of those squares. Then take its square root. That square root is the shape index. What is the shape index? 11.8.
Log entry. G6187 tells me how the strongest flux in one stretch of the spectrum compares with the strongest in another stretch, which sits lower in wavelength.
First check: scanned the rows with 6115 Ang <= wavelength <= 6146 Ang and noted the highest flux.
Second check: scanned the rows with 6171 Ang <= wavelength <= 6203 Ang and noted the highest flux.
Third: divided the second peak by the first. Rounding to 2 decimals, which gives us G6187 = 1.03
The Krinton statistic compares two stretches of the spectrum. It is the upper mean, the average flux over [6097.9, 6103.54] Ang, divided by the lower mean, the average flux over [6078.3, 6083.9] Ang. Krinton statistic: 1.11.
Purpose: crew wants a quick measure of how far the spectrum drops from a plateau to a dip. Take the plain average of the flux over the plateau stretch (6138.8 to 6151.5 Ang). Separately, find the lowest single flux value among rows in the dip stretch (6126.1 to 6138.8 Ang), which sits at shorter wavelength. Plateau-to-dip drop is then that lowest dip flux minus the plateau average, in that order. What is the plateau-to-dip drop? -4.6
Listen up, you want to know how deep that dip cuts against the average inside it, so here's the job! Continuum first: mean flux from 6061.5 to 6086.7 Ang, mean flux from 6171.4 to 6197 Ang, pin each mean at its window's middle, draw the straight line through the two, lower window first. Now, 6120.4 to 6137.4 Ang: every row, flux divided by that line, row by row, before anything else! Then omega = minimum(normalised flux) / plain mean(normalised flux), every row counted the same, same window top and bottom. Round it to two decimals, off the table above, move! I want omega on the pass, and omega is 0.53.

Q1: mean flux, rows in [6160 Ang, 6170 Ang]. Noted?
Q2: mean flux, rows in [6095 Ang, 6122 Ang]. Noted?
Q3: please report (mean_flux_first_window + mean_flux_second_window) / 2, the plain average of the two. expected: 11.8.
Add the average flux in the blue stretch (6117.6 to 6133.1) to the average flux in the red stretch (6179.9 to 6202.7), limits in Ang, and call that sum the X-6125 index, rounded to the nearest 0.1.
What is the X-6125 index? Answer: 22.2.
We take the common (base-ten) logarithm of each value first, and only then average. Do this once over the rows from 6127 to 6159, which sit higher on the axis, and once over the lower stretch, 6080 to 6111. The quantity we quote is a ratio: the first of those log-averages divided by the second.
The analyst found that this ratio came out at 1.02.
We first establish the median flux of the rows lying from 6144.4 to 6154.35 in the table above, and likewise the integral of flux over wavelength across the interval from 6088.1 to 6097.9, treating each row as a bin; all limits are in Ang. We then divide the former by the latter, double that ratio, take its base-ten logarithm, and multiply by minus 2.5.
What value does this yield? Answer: 1.73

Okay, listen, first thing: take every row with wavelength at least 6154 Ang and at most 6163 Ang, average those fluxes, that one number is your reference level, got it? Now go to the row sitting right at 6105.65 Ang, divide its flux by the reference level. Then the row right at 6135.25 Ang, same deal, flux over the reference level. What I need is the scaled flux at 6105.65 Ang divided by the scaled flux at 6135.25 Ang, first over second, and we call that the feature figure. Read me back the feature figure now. 1.06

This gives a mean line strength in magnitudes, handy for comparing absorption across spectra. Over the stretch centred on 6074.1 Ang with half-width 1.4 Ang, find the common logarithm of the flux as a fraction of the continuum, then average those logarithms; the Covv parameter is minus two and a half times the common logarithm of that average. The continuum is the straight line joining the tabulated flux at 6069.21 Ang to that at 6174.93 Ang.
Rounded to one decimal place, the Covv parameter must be 2.6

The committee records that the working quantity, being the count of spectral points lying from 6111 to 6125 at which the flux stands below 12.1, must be 6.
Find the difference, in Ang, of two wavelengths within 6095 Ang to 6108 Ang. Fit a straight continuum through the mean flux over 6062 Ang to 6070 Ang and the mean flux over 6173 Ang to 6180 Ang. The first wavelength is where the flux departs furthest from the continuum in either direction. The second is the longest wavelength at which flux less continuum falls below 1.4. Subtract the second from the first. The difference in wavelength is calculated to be -9.8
